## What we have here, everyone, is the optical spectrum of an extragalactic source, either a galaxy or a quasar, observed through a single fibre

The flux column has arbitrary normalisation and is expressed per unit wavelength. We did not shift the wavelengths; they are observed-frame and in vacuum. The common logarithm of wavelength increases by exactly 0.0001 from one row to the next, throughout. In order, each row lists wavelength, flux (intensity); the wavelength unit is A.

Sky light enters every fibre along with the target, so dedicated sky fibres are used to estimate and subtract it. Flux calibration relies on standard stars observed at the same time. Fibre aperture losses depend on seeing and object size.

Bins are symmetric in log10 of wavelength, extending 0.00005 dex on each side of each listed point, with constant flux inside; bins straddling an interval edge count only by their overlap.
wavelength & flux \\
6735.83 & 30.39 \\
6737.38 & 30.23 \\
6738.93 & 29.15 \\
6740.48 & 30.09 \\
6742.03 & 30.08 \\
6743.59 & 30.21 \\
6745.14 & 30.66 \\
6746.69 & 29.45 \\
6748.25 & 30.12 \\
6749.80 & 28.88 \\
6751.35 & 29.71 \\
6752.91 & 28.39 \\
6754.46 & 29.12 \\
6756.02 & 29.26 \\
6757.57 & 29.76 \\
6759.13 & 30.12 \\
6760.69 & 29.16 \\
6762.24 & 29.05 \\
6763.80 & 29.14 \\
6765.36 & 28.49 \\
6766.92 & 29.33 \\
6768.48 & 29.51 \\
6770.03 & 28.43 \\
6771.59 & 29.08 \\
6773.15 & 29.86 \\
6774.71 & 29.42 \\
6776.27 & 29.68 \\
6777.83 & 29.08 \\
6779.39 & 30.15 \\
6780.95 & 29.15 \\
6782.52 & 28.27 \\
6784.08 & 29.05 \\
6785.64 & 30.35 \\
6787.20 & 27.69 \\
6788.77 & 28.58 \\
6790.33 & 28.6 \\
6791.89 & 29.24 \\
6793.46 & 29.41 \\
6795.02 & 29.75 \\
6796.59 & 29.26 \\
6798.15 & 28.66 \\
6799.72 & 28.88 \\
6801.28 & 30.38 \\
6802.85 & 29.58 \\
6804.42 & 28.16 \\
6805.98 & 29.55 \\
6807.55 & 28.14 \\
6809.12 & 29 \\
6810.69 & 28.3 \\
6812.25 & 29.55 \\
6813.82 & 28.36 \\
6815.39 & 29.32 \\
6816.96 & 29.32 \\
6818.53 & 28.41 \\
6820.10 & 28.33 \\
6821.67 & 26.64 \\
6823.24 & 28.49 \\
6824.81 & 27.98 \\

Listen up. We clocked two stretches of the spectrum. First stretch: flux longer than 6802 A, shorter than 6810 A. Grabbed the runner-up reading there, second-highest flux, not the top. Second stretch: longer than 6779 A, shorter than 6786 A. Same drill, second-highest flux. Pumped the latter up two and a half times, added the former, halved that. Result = 52.5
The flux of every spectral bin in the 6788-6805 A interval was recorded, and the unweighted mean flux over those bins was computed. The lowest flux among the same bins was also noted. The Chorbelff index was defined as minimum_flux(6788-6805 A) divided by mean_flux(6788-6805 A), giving 0.966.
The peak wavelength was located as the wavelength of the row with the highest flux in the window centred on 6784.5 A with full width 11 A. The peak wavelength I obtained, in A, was 6785.64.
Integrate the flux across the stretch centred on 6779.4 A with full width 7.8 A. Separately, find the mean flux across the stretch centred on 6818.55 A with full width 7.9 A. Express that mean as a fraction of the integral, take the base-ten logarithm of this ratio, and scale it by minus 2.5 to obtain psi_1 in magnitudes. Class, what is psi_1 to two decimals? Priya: 2.26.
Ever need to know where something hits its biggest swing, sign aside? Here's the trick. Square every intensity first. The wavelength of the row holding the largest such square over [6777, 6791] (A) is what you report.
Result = 6785.64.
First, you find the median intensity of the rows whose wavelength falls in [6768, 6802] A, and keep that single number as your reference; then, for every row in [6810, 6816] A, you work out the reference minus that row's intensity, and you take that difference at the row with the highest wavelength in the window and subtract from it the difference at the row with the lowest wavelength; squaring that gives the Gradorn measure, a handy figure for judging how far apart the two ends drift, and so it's 1.0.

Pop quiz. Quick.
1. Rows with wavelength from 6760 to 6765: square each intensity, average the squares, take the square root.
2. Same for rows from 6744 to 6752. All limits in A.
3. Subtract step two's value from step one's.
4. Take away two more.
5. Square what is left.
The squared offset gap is 7.0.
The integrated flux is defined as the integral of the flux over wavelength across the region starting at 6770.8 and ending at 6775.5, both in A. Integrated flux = 138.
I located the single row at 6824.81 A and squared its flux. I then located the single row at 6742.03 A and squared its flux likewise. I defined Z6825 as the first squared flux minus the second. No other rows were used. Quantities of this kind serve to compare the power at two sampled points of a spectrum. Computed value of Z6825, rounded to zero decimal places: -122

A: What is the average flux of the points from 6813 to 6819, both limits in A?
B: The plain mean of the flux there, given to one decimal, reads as 28.9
